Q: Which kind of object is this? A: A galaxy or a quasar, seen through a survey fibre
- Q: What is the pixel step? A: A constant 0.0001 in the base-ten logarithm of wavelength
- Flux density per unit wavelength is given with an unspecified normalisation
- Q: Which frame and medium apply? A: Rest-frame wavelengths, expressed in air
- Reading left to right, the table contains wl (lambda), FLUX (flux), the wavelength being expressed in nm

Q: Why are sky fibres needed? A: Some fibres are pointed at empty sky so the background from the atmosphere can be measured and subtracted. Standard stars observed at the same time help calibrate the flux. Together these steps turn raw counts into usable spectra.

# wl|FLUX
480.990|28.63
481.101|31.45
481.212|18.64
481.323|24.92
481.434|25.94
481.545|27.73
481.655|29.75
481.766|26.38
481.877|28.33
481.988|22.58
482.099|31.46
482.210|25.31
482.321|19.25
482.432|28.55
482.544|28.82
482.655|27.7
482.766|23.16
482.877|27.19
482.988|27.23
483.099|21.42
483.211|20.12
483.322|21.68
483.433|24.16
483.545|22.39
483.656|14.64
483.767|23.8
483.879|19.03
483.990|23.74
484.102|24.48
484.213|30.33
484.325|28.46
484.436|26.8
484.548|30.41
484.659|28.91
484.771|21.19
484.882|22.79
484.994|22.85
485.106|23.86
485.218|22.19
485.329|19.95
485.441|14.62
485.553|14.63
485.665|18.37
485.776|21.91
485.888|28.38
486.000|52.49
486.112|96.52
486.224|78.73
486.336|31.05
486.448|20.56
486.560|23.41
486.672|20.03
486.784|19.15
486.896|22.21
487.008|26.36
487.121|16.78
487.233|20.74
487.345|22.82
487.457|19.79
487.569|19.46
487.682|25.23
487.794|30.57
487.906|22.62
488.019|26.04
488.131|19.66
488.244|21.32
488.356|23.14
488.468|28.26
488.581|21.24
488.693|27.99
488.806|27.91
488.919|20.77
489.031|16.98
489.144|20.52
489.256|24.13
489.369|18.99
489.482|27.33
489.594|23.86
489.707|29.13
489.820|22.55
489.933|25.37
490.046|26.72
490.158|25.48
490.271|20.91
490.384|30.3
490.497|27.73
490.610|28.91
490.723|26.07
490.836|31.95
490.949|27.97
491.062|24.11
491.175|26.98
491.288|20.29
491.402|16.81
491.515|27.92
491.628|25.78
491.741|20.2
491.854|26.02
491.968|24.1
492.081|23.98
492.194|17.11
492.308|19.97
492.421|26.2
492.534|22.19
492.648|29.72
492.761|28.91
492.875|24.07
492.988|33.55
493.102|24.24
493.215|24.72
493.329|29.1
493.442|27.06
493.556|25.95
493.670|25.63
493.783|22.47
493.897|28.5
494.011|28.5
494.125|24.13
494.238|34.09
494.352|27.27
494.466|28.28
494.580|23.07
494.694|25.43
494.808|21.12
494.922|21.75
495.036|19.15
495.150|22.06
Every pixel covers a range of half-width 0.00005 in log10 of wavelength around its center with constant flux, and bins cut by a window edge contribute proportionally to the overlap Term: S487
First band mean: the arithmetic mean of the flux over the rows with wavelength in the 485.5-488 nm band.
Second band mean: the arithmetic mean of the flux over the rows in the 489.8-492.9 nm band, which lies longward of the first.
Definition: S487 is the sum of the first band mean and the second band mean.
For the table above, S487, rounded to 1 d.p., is 54.6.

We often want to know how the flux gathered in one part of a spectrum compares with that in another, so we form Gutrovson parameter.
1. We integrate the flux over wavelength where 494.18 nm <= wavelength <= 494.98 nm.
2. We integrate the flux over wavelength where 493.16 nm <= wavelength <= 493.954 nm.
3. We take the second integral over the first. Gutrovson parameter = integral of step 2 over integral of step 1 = 1.01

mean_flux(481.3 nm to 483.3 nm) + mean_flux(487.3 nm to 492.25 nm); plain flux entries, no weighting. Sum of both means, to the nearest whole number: 50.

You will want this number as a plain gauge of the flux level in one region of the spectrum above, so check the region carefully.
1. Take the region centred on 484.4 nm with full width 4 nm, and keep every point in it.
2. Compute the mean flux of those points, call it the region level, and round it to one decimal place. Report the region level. 28.1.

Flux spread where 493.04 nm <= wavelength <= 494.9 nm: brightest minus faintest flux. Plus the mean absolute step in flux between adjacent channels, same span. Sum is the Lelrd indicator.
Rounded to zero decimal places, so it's 16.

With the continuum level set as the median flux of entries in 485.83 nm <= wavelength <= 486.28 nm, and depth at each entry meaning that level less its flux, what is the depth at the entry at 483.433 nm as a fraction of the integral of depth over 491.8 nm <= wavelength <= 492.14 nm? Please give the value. 2.98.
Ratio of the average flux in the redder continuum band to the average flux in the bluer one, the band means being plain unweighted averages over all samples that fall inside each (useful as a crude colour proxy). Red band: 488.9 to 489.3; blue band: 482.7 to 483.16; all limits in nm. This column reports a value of 0.83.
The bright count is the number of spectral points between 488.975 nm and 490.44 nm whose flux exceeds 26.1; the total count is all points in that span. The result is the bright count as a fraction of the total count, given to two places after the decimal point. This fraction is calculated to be 0.31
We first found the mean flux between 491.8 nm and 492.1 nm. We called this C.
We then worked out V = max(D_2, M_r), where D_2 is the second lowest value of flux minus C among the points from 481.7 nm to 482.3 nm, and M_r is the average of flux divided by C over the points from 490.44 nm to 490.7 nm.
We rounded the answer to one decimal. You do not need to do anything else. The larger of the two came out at 1.1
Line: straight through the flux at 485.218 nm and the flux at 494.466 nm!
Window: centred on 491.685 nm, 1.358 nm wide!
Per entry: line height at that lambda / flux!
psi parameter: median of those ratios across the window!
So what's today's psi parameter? 1.11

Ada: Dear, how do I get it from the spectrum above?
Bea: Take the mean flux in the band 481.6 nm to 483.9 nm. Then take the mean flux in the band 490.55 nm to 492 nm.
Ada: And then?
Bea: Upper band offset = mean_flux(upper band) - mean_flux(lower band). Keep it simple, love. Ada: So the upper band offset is 0.7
